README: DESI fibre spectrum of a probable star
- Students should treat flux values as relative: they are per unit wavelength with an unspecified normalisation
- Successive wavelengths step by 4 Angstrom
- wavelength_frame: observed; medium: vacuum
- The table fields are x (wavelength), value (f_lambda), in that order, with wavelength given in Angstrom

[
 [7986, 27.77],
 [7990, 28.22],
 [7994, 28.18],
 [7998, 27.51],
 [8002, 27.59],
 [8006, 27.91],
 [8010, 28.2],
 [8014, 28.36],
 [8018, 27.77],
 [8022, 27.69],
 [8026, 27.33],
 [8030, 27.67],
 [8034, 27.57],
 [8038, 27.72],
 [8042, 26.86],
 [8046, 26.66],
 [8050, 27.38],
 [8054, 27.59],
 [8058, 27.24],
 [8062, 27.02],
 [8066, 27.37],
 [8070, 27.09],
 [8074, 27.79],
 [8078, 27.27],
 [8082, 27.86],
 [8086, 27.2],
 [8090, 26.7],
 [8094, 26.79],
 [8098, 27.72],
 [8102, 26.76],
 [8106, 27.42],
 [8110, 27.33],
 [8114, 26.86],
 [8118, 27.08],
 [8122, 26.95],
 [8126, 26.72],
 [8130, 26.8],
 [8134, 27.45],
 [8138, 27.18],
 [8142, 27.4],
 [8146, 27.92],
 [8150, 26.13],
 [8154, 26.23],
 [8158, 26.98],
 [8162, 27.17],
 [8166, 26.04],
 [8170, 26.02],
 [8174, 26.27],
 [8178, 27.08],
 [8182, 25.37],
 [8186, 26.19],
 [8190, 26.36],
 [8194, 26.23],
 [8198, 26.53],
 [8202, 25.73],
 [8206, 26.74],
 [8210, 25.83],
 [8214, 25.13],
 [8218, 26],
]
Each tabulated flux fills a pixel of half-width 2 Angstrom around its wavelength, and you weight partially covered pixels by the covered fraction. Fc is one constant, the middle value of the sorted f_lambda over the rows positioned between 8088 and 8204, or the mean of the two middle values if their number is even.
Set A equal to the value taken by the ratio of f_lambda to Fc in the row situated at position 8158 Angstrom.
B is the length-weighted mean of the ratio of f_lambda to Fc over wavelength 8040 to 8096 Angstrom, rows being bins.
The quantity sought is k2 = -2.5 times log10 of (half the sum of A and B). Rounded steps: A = 1.01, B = 1.015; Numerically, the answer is -0.012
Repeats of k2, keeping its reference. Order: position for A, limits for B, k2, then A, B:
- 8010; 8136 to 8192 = -0.024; 1.05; 0.993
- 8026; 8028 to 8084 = -0.022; 1.02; 1.021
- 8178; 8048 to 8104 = -0.015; 1.01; 1.018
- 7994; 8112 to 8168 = -0.030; 1.05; 1.005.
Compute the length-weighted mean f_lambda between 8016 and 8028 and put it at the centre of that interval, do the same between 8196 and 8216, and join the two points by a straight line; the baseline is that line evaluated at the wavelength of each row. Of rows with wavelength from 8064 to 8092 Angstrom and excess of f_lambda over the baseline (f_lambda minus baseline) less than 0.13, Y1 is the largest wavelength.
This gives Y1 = 8090 Angstrom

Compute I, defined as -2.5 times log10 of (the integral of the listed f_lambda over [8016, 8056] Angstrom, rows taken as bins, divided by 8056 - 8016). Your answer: -3.60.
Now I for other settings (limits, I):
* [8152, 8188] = -3.55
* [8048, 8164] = -3.58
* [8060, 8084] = -3.59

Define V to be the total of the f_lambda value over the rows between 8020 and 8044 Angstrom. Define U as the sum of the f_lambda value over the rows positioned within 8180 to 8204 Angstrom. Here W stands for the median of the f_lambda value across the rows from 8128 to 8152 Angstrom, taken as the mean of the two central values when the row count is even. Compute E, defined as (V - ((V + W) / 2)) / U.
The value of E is 0.44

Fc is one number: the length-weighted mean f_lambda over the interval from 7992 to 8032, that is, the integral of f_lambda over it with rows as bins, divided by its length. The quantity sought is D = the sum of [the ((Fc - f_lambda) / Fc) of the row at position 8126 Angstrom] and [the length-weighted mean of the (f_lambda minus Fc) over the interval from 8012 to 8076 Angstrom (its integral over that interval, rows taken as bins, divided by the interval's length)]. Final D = -0.3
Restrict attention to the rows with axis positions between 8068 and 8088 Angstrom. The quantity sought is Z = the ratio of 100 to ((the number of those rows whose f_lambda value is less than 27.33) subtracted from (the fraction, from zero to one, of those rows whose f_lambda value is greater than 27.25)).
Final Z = -42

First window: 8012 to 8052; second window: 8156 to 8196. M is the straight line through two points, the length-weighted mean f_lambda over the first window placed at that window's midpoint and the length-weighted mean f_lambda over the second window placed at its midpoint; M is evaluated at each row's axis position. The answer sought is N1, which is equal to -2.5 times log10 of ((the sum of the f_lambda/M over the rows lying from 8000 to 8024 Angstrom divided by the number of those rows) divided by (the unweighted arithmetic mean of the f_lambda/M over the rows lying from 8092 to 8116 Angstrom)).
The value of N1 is -0.002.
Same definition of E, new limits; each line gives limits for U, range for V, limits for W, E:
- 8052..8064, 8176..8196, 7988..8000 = 0.63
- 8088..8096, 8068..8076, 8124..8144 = 0.26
